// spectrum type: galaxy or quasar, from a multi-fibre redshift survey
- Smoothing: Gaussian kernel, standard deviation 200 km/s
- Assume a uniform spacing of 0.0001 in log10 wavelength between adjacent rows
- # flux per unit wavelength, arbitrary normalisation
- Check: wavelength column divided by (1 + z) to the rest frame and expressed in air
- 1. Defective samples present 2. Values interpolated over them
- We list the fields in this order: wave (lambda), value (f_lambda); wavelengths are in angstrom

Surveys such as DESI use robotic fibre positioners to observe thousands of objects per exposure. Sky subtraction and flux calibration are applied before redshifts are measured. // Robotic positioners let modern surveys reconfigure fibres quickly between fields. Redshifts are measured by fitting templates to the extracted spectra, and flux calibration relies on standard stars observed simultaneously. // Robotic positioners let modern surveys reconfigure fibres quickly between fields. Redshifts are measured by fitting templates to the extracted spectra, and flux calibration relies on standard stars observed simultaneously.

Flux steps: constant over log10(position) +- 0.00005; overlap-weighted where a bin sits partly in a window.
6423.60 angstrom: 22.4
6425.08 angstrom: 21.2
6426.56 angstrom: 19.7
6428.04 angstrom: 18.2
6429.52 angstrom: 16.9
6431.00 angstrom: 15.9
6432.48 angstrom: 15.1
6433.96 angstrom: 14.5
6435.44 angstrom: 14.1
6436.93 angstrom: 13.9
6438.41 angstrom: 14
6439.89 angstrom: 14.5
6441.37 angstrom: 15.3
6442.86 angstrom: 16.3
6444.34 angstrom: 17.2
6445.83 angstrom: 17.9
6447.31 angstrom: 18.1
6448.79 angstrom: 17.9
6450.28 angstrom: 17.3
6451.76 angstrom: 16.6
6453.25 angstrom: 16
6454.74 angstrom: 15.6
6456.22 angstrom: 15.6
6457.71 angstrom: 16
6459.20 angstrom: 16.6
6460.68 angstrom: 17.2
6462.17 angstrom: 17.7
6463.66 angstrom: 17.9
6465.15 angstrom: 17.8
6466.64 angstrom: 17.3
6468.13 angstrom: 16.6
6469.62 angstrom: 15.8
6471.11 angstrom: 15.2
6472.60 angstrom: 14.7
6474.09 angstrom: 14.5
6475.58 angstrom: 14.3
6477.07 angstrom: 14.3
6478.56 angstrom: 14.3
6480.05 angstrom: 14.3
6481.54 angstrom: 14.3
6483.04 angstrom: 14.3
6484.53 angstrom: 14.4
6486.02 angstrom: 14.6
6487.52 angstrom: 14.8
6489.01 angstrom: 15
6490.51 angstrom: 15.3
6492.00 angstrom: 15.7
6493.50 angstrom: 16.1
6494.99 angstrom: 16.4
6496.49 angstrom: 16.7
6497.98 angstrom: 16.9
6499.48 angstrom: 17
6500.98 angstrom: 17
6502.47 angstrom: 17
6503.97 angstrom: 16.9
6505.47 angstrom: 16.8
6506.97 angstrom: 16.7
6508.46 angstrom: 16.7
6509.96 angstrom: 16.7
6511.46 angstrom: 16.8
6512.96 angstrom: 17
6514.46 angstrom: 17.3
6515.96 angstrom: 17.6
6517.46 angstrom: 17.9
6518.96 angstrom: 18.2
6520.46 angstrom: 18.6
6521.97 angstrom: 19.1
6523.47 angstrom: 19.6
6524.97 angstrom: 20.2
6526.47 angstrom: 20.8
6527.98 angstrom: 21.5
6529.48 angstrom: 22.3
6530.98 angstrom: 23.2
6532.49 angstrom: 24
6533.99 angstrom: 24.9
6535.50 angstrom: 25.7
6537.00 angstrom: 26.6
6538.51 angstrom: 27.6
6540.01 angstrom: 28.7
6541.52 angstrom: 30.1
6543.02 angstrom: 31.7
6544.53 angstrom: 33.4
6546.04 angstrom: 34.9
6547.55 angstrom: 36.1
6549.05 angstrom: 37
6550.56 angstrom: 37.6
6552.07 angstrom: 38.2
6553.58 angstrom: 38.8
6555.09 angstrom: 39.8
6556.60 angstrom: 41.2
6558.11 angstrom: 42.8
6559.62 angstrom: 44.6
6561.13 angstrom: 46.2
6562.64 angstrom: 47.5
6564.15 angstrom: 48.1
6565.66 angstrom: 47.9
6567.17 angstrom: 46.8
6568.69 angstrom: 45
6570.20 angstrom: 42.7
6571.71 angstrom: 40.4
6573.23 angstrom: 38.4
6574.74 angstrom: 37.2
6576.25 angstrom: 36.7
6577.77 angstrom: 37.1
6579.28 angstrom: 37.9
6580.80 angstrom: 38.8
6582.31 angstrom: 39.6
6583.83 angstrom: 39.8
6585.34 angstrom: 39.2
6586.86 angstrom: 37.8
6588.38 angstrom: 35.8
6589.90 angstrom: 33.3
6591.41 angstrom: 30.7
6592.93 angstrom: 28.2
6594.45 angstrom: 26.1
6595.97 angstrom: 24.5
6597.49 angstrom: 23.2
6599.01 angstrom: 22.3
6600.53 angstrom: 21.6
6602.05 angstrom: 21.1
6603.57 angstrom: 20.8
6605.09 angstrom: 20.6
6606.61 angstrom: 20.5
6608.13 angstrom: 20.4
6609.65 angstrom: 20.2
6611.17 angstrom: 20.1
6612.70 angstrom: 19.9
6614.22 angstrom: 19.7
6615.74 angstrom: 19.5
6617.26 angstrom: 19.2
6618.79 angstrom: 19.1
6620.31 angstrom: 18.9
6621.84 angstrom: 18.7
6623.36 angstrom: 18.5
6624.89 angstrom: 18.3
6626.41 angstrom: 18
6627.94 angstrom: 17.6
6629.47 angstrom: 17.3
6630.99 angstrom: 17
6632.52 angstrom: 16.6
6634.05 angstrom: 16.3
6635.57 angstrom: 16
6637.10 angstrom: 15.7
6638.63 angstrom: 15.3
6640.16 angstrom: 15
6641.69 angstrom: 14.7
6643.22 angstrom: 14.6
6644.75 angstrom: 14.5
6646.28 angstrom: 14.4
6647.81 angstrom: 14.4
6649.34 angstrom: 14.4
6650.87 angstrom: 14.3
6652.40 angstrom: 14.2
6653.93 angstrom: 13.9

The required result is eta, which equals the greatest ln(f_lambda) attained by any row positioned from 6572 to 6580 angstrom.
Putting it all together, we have 3.6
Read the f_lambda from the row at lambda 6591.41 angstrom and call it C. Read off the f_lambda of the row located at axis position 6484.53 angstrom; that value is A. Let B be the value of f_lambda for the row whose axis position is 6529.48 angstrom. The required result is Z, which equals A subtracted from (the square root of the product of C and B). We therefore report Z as 12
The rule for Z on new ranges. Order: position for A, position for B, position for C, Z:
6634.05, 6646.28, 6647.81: -2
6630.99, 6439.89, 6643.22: -2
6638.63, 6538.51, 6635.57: 6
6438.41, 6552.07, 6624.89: 12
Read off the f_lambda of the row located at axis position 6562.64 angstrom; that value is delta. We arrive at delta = 47.5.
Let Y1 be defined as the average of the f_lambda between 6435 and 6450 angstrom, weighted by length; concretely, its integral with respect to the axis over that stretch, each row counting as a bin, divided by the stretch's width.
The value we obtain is 16.0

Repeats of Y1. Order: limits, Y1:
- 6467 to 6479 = 15.1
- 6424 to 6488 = 16.1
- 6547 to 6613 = 34.4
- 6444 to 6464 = 16.9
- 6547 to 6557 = 38.3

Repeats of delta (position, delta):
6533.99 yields 24.9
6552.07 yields 38.2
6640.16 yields 15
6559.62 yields 44.6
